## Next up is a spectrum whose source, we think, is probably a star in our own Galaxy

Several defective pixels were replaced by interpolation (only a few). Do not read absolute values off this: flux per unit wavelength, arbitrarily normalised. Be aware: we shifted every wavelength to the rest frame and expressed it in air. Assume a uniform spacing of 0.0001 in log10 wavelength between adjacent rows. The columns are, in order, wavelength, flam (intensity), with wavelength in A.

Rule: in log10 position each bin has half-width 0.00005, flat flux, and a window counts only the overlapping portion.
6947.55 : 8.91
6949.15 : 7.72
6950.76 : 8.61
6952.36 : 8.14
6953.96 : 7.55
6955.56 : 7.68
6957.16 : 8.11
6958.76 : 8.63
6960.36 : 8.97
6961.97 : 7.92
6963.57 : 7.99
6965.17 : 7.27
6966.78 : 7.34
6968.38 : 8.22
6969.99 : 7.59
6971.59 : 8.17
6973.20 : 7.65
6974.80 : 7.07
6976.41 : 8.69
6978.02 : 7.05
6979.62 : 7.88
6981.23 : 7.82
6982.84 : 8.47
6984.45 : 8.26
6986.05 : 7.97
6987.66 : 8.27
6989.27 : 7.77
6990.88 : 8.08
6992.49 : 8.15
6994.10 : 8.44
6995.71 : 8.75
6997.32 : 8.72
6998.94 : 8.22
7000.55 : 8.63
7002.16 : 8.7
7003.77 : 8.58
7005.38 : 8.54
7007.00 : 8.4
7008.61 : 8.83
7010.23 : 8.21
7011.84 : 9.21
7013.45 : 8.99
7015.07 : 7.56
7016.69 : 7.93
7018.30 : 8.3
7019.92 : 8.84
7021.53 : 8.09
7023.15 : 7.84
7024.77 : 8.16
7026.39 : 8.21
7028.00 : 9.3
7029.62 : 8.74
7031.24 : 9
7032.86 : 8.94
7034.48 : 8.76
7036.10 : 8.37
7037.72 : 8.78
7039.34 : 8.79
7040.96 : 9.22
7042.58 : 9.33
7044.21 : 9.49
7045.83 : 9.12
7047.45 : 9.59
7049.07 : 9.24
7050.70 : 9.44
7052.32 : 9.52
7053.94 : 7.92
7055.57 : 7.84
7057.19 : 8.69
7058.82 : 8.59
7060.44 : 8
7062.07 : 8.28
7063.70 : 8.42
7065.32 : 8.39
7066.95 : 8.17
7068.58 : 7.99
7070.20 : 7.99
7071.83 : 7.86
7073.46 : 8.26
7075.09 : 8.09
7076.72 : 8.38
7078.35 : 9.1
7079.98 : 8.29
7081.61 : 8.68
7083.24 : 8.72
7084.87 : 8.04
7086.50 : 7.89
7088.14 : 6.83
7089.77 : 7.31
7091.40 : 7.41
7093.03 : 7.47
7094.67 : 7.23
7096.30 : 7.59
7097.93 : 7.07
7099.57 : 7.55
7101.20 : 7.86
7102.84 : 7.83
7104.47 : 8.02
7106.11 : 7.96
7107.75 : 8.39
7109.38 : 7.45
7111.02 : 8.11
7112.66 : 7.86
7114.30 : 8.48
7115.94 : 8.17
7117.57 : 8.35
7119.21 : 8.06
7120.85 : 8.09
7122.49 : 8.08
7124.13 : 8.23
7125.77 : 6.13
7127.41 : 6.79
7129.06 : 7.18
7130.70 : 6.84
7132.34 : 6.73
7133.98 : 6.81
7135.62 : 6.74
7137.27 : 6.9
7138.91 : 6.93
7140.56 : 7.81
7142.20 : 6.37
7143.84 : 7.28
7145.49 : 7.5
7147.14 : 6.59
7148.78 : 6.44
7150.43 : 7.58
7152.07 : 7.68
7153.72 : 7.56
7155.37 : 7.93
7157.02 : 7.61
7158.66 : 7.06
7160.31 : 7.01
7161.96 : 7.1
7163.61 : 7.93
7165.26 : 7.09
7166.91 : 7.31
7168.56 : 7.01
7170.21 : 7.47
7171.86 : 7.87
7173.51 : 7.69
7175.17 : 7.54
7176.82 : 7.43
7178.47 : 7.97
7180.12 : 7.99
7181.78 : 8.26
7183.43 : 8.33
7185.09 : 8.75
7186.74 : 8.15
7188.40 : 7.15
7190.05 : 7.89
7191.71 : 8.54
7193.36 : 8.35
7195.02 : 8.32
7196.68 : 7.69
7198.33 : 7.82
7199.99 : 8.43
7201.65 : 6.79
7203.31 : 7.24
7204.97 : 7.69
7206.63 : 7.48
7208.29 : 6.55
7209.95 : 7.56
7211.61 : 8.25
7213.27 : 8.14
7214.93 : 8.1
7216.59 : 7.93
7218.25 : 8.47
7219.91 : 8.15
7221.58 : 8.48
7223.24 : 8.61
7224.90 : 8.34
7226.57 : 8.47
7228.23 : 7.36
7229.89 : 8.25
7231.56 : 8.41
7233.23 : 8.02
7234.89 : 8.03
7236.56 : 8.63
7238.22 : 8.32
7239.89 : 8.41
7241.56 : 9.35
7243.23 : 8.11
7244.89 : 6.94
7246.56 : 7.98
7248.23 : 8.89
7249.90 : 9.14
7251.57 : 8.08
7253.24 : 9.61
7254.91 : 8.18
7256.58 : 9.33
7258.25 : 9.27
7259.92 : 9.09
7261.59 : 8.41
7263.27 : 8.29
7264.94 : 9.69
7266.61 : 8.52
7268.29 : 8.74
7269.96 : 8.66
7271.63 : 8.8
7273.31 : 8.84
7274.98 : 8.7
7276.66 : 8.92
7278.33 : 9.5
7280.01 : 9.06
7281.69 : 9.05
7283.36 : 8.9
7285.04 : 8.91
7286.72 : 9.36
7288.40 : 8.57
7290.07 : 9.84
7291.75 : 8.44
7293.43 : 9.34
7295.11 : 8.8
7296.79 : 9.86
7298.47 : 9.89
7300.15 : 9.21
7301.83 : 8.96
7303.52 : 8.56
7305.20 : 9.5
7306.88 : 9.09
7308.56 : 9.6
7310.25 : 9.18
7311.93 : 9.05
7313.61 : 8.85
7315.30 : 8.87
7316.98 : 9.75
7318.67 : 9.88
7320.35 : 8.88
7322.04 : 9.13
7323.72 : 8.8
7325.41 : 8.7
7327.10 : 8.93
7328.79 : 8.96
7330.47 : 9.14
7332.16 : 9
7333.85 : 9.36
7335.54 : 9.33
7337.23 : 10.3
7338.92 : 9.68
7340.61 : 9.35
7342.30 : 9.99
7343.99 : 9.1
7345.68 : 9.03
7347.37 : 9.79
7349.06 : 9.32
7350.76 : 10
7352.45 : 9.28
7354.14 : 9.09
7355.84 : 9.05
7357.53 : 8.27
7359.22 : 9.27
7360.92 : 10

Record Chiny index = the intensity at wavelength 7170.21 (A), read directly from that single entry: 7.47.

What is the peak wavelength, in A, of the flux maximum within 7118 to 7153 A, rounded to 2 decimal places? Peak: 7124.13 A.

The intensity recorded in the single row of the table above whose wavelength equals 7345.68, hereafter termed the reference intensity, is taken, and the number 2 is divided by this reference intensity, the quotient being 0.221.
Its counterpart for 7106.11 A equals 0.251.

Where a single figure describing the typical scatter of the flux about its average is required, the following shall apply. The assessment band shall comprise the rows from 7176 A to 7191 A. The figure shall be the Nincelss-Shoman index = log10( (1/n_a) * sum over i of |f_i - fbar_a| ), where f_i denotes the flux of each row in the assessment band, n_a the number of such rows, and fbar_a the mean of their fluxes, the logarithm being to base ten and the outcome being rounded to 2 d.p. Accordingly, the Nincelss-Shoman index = -0.47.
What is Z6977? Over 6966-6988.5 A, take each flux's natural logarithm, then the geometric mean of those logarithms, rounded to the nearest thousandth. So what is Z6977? 2.063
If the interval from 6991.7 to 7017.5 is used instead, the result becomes 2.137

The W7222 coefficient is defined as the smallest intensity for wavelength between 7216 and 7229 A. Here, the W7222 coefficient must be 7.36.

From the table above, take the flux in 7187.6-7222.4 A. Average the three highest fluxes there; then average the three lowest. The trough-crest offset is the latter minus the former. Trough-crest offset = -1.7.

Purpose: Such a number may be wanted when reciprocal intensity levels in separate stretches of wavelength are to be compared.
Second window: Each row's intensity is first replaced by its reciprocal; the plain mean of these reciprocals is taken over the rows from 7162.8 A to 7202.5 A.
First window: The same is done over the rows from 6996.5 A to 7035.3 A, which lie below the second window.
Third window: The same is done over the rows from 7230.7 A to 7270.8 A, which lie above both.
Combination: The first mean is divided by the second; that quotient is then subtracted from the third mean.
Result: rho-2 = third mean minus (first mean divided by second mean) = -0.80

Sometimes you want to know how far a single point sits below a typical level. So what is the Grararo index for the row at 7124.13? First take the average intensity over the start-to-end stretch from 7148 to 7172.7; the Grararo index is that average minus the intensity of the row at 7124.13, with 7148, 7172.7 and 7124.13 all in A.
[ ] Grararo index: -0.85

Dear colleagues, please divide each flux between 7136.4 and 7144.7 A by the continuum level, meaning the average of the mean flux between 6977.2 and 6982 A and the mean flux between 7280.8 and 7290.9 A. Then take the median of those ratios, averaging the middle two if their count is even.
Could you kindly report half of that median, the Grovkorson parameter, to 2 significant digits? 0.42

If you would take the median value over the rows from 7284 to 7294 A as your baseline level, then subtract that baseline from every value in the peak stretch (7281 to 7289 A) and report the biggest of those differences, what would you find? 0.2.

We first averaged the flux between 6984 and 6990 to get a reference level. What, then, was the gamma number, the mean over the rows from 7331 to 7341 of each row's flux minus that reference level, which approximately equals 1.4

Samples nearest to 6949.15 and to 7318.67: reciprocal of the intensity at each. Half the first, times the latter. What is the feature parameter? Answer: 0.0066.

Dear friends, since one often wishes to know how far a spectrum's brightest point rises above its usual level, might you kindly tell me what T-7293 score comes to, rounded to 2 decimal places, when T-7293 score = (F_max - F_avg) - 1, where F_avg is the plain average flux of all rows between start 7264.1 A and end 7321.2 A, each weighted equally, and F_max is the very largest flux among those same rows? -0.22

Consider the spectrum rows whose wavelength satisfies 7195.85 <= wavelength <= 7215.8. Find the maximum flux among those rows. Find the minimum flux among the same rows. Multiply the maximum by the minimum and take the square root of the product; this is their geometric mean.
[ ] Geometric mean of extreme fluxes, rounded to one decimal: 7.4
